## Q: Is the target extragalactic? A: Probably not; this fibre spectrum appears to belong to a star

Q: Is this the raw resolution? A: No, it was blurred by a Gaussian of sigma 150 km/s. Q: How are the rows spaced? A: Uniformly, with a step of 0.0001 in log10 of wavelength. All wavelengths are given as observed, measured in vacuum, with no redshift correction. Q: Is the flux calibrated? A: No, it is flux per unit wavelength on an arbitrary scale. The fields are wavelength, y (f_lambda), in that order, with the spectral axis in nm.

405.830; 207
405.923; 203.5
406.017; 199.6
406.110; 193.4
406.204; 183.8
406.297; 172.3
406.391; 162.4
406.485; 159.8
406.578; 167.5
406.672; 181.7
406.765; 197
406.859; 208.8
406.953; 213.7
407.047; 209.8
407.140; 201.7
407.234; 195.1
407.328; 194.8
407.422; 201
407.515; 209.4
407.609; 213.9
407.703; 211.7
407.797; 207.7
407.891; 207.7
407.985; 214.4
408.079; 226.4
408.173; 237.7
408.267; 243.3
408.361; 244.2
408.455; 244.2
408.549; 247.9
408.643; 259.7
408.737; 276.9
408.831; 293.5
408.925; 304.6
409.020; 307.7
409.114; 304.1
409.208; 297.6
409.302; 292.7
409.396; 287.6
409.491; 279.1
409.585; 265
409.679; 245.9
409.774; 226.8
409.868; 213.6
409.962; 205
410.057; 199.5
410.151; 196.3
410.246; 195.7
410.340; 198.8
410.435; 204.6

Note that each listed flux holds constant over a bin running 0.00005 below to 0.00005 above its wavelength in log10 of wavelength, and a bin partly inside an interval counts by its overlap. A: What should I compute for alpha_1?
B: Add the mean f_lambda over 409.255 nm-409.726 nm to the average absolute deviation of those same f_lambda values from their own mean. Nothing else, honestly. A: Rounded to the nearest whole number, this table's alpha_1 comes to 289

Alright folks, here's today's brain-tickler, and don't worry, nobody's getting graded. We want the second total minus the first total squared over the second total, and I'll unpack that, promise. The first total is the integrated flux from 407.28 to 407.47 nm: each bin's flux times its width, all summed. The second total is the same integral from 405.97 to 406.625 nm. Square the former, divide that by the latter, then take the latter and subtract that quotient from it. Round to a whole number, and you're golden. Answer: 104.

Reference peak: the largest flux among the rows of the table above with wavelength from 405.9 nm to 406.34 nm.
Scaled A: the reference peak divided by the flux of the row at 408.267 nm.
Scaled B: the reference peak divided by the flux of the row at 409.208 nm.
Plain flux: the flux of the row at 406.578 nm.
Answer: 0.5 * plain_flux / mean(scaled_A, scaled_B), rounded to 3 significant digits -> 110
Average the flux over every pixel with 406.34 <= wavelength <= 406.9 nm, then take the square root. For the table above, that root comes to 13.4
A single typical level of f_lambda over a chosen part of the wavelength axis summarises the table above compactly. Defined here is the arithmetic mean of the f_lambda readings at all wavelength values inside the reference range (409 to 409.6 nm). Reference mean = 291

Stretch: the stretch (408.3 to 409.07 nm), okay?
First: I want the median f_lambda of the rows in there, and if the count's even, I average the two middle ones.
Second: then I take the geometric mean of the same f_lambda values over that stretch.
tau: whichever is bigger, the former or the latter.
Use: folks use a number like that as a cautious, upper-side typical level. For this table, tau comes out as 271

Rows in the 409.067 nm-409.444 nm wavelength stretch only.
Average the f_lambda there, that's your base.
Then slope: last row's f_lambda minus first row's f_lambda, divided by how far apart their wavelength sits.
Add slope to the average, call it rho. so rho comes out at 237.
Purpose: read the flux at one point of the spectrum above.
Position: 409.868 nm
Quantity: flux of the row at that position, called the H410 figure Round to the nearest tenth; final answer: 213.6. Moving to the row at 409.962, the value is 205.0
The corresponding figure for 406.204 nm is 183.8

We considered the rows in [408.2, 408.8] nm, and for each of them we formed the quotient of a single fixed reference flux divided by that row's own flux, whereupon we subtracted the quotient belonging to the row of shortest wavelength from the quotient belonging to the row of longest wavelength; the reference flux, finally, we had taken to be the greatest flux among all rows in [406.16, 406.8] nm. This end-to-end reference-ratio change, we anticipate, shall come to -0.098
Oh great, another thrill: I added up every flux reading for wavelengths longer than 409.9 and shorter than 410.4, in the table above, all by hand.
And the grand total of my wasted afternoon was 995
